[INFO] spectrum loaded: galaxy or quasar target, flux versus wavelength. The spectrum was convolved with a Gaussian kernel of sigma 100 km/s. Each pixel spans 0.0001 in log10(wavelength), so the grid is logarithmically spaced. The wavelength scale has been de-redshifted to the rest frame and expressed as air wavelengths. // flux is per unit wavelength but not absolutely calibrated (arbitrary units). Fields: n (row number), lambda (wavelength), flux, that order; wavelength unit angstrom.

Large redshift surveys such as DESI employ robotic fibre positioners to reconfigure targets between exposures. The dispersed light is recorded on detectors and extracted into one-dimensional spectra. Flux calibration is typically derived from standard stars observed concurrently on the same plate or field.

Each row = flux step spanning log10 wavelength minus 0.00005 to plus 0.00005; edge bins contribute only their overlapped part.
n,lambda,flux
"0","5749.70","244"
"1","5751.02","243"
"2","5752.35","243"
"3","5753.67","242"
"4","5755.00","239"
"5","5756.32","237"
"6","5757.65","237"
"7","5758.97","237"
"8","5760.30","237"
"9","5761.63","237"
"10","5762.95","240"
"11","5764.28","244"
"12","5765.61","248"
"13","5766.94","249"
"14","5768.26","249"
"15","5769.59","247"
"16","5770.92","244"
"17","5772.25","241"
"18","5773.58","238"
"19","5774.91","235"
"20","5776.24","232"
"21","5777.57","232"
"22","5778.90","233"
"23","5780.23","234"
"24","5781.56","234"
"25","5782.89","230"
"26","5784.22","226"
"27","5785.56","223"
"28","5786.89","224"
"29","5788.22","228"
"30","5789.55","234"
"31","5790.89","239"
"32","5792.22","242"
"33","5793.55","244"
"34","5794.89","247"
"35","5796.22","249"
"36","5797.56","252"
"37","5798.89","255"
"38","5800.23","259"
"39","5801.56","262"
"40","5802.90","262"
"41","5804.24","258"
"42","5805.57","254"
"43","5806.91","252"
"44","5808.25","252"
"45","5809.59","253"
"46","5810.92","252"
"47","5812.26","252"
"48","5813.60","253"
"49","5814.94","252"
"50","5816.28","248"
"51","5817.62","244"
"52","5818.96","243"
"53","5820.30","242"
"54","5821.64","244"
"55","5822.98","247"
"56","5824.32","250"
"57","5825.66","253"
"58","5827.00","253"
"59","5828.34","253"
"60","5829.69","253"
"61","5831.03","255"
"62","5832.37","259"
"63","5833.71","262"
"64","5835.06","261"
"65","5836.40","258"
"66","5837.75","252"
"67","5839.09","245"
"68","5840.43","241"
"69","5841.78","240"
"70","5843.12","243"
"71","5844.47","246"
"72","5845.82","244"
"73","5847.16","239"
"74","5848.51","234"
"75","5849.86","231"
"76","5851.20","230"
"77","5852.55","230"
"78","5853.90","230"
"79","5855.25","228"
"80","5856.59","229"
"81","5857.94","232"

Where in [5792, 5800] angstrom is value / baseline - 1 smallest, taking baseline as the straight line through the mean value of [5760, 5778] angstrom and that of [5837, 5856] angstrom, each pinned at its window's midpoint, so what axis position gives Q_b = 5792.22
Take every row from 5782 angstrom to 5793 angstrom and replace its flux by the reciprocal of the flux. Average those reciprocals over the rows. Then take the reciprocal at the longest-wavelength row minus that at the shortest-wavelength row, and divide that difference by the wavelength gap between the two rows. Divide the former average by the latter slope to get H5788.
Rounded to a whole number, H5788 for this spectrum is -188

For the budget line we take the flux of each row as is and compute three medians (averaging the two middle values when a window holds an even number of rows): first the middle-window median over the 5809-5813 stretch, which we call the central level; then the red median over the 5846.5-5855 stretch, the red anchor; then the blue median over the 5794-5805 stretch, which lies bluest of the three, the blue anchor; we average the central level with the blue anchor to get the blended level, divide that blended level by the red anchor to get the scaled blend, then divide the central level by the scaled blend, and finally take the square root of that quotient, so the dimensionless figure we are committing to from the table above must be 15.1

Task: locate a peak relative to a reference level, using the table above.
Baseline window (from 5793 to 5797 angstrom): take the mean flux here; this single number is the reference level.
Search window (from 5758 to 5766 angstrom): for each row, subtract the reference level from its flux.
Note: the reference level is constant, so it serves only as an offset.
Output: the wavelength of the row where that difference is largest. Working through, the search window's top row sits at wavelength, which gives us 5765.61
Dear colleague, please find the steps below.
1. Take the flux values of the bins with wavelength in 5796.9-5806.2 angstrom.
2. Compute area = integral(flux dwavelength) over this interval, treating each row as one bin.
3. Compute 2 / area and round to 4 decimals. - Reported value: 0.0008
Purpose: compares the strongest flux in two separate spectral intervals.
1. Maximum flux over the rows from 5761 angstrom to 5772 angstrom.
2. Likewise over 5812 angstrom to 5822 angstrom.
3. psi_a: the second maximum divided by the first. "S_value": 1.02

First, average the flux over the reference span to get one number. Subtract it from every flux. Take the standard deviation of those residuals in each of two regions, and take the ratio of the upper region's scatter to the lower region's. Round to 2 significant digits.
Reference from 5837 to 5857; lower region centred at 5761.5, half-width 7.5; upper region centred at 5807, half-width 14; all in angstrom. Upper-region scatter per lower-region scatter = 1.1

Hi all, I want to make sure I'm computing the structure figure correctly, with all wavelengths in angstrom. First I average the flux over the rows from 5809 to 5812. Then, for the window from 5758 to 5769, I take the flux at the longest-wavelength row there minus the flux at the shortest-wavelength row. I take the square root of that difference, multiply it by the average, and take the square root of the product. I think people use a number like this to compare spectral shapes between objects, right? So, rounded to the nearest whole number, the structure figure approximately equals 30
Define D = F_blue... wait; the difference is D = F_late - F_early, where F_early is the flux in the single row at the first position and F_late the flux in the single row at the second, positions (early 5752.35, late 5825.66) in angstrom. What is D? 10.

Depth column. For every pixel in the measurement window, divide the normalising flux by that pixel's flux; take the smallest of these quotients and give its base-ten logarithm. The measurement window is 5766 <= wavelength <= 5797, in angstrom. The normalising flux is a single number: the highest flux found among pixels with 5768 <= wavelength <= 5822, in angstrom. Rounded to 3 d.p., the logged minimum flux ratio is 0.022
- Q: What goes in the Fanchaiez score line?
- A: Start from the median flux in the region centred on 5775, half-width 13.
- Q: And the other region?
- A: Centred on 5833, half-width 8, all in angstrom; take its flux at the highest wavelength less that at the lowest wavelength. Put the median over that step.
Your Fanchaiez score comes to -20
